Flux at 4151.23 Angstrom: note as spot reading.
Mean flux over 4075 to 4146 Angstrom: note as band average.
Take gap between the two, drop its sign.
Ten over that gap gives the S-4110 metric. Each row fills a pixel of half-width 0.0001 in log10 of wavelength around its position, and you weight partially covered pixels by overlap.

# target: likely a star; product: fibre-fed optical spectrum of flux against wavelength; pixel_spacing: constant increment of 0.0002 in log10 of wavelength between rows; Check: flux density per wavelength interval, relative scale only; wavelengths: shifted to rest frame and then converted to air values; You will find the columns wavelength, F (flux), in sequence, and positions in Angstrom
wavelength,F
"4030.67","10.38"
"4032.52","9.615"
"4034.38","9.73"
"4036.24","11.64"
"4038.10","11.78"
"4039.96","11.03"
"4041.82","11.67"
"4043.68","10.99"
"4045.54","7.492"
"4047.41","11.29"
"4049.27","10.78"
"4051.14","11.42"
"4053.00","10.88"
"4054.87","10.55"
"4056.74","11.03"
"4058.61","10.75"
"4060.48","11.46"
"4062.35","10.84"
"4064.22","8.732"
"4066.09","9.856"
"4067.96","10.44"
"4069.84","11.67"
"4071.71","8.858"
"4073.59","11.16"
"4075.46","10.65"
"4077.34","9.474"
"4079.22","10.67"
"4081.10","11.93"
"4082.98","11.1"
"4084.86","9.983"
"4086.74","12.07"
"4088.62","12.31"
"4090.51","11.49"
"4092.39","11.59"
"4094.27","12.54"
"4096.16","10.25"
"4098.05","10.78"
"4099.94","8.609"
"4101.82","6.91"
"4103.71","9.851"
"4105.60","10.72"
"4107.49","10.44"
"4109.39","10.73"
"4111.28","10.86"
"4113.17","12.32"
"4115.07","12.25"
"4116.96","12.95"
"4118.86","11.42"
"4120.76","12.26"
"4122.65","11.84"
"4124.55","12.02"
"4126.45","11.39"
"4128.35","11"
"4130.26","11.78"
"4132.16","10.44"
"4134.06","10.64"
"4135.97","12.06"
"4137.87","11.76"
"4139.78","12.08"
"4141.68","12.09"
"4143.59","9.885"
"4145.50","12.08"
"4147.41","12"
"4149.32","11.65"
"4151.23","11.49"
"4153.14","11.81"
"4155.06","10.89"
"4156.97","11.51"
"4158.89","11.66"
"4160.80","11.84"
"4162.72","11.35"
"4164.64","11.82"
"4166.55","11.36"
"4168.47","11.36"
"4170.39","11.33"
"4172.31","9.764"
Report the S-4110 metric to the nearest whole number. 28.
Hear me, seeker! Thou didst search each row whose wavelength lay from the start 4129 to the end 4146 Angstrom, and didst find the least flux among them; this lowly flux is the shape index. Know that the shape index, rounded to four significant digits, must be 9.885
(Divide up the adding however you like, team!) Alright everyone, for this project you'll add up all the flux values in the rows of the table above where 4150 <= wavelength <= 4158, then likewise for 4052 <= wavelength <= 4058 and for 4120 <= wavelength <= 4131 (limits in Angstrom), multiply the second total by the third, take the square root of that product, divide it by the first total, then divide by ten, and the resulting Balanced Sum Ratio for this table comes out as 0.105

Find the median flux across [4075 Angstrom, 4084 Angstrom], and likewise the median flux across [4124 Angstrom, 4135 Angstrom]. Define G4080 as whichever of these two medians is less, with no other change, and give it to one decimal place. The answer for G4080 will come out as 10.7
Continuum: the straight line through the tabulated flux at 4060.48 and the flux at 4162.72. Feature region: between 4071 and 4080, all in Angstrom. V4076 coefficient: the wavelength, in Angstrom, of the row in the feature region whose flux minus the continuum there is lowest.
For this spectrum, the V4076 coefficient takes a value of 4071.71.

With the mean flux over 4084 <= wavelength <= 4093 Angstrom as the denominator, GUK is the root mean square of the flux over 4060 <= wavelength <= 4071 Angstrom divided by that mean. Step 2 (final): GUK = 0.92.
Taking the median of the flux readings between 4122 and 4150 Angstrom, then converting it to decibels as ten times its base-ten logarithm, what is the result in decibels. 10.7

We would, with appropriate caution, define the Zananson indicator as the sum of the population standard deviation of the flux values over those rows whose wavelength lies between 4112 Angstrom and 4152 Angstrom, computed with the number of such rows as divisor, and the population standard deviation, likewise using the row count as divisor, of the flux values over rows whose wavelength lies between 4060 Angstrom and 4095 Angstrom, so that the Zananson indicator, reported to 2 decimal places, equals 1.77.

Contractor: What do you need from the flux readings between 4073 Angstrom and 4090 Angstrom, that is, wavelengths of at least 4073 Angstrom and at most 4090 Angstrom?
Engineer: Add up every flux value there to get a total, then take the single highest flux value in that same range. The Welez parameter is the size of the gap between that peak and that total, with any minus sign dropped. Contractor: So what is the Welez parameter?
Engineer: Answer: 87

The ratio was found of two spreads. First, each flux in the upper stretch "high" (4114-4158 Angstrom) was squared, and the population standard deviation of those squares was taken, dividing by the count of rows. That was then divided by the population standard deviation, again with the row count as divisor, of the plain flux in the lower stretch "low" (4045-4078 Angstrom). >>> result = 14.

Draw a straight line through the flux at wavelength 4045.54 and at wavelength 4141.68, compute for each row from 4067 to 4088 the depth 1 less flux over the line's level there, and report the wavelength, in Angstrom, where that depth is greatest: 4071.71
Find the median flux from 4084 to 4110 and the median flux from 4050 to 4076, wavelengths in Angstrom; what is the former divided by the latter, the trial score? 0.99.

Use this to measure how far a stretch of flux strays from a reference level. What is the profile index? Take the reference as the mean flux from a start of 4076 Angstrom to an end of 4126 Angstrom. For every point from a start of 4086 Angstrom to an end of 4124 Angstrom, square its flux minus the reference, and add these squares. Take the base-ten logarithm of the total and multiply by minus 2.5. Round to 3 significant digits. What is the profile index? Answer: -4.01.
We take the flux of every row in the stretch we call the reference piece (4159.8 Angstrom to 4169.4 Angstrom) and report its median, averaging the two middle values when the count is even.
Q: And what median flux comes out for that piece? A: 11.4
